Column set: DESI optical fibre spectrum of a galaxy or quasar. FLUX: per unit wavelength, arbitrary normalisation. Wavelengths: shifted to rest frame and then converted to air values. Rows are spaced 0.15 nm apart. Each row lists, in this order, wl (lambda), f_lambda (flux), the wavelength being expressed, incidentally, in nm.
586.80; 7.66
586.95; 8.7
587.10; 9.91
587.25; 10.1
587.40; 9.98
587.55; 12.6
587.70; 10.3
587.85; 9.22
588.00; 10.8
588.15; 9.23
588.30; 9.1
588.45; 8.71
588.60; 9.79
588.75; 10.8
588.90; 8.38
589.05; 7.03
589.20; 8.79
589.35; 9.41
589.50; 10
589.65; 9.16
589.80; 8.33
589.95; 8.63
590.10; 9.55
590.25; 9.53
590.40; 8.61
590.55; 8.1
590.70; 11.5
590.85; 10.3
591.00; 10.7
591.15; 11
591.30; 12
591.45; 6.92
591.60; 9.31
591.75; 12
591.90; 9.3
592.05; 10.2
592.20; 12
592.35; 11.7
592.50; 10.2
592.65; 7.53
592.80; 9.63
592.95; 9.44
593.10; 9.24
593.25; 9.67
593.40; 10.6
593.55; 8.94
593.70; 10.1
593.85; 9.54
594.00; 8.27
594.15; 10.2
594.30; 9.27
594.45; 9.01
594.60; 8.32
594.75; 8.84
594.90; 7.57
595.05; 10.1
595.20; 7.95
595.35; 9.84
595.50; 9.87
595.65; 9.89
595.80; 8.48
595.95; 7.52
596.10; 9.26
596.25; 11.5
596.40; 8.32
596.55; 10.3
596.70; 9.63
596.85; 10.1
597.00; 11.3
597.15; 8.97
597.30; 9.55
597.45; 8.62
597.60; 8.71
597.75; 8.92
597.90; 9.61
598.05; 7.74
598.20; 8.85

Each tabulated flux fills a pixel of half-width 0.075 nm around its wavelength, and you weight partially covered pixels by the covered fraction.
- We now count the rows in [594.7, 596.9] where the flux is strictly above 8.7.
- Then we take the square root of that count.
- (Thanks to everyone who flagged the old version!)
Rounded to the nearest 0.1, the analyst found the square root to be 3.2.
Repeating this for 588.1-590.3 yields 3.3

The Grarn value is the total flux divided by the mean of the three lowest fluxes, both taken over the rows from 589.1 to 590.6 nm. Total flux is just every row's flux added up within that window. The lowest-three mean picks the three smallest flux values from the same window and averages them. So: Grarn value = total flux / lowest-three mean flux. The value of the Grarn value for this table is 10.8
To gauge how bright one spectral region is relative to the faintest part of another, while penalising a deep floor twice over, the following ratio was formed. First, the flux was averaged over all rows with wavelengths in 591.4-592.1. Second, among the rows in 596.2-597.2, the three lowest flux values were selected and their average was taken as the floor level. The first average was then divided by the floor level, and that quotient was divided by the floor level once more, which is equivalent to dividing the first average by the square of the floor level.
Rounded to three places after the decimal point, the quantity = 0.119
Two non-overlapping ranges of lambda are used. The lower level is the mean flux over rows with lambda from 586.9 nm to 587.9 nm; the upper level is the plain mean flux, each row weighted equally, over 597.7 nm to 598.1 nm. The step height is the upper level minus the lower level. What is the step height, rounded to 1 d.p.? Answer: -1.4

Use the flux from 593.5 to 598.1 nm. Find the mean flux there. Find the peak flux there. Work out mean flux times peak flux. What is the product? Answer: 106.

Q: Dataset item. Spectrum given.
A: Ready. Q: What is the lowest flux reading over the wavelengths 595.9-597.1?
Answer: 7.52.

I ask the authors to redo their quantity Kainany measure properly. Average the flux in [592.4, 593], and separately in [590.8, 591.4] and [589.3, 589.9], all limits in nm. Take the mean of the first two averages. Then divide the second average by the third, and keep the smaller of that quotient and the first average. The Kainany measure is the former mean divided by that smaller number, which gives 8.5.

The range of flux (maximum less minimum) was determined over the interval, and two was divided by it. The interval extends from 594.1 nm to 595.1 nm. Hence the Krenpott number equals 0.76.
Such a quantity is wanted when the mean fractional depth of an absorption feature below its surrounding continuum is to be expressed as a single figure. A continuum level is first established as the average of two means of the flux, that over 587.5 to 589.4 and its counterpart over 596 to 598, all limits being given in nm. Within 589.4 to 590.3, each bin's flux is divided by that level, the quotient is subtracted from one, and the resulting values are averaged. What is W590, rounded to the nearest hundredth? 0.04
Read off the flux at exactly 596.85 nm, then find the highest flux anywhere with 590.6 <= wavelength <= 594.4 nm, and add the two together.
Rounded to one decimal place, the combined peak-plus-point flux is 22.1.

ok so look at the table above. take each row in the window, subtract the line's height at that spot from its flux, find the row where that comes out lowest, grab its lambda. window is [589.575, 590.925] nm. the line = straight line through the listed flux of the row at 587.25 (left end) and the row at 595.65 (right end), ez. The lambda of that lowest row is 590.55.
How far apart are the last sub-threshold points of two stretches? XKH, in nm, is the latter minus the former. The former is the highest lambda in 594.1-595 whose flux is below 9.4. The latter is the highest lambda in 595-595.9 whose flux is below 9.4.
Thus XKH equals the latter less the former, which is 0.90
